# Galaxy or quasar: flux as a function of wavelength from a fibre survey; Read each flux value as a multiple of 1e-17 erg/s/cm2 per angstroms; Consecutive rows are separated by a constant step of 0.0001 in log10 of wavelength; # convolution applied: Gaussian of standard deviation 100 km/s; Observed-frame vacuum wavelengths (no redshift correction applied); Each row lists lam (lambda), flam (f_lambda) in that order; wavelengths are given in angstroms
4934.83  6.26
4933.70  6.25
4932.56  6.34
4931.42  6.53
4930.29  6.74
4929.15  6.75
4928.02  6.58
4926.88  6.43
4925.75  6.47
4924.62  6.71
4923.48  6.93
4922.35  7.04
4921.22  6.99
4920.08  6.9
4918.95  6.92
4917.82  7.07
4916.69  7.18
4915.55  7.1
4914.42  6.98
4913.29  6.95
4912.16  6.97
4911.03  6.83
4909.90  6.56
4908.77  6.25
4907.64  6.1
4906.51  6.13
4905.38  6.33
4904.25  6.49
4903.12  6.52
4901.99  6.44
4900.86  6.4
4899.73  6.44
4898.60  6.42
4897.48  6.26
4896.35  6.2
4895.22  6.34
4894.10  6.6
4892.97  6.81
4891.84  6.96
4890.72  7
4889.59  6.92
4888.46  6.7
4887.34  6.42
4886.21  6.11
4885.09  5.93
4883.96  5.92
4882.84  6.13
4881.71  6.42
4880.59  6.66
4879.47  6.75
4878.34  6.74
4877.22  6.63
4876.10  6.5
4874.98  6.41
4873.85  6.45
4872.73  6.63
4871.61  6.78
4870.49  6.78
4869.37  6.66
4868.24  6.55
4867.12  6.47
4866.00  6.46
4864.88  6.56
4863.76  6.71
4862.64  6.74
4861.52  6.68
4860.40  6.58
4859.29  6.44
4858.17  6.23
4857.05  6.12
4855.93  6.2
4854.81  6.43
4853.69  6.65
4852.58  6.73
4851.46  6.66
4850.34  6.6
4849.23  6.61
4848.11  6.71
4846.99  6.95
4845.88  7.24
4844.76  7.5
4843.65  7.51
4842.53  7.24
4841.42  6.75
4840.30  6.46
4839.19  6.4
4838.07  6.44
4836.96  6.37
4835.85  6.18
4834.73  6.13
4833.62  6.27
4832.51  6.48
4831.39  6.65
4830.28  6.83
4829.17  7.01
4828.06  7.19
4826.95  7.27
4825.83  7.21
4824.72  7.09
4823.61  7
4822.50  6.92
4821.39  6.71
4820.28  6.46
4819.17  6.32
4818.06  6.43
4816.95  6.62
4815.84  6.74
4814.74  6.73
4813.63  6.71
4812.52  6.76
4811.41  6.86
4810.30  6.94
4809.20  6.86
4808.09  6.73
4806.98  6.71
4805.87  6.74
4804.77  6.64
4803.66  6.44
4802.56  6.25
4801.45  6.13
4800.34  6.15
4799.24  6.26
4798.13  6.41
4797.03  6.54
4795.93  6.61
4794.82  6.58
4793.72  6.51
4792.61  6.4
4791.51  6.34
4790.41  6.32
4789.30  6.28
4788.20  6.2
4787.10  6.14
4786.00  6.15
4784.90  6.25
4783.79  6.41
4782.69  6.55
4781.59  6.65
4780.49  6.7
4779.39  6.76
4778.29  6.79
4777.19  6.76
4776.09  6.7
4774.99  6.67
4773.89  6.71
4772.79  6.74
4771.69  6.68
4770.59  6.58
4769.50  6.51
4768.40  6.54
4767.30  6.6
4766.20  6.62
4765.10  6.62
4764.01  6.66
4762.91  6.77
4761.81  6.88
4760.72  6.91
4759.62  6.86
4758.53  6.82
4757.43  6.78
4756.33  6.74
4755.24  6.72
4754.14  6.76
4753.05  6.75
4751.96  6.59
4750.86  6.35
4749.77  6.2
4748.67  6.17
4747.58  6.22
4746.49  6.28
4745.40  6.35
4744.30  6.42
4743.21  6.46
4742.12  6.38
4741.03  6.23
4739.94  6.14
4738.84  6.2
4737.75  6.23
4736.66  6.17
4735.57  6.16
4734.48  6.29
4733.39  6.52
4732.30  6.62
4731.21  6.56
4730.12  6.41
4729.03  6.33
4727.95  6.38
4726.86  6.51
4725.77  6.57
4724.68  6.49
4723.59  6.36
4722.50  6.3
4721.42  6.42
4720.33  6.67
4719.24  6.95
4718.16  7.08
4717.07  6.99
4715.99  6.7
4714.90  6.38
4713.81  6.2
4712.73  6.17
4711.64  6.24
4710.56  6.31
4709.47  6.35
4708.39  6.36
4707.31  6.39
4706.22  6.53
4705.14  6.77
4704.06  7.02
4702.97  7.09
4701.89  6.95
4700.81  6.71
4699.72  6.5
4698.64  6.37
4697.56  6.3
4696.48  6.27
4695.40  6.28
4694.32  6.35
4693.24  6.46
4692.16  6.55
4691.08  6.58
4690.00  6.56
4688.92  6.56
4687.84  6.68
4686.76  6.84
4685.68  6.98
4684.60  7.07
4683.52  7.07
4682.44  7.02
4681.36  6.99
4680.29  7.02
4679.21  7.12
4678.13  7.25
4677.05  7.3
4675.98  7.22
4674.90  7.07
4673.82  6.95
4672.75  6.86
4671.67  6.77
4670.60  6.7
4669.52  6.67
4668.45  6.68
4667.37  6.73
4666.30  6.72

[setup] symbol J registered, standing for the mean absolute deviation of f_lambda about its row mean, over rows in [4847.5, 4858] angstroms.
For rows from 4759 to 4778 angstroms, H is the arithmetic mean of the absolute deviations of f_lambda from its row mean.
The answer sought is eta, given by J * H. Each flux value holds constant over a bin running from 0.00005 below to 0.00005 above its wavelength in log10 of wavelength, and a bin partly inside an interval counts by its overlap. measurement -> 0.017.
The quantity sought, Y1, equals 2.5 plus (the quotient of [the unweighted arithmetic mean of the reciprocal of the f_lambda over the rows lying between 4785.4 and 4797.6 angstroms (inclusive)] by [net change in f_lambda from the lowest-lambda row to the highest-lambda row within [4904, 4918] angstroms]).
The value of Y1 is 2.8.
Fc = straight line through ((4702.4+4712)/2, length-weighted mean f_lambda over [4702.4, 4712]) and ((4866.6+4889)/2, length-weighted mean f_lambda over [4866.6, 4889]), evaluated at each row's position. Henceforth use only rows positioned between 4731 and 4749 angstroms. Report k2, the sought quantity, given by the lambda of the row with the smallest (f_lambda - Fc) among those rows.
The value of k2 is 4739.94 angstroms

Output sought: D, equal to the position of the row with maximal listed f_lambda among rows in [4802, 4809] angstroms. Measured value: 4805.87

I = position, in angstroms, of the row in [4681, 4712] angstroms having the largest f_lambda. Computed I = 4702.97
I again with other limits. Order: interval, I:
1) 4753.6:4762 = 4760.72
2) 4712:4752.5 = 4718.16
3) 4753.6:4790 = 4760.72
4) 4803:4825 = 4824.72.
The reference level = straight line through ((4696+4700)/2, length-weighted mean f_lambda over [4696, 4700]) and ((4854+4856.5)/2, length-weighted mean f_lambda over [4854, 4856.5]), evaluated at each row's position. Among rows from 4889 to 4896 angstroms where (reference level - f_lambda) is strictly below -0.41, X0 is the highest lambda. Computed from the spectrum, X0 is 4892.97 angstroms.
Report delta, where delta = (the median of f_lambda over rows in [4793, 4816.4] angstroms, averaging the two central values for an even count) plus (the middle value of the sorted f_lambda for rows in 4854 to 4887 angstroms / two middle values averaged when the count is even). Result 13.1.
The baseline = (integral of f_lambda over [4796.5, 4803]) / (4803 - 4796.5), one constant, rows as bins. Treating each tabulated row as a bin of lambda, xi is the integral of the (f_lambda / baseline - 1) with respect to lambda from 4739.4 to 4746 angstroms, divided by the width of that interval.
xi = 0.01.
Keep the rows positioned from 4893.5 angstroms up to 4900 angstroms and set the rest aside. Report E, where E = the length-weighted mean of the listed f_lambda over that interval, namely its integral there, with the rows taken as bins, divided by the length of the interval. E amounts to 6.38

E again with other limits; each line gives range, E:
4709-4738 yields 6.46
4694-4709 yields 6.57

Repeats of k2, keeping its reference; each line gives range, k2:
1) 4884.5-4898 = 4885.09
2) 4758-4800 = 4787.10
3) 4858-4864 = 4858.17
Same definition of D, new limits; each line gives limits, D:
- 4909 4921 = 4916.69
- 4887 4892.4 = 4890.72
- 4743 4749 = 4743.21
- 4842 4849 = 4843.65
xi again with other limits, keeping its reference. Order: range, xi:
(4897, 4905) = 0.02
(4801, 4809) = 0.04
